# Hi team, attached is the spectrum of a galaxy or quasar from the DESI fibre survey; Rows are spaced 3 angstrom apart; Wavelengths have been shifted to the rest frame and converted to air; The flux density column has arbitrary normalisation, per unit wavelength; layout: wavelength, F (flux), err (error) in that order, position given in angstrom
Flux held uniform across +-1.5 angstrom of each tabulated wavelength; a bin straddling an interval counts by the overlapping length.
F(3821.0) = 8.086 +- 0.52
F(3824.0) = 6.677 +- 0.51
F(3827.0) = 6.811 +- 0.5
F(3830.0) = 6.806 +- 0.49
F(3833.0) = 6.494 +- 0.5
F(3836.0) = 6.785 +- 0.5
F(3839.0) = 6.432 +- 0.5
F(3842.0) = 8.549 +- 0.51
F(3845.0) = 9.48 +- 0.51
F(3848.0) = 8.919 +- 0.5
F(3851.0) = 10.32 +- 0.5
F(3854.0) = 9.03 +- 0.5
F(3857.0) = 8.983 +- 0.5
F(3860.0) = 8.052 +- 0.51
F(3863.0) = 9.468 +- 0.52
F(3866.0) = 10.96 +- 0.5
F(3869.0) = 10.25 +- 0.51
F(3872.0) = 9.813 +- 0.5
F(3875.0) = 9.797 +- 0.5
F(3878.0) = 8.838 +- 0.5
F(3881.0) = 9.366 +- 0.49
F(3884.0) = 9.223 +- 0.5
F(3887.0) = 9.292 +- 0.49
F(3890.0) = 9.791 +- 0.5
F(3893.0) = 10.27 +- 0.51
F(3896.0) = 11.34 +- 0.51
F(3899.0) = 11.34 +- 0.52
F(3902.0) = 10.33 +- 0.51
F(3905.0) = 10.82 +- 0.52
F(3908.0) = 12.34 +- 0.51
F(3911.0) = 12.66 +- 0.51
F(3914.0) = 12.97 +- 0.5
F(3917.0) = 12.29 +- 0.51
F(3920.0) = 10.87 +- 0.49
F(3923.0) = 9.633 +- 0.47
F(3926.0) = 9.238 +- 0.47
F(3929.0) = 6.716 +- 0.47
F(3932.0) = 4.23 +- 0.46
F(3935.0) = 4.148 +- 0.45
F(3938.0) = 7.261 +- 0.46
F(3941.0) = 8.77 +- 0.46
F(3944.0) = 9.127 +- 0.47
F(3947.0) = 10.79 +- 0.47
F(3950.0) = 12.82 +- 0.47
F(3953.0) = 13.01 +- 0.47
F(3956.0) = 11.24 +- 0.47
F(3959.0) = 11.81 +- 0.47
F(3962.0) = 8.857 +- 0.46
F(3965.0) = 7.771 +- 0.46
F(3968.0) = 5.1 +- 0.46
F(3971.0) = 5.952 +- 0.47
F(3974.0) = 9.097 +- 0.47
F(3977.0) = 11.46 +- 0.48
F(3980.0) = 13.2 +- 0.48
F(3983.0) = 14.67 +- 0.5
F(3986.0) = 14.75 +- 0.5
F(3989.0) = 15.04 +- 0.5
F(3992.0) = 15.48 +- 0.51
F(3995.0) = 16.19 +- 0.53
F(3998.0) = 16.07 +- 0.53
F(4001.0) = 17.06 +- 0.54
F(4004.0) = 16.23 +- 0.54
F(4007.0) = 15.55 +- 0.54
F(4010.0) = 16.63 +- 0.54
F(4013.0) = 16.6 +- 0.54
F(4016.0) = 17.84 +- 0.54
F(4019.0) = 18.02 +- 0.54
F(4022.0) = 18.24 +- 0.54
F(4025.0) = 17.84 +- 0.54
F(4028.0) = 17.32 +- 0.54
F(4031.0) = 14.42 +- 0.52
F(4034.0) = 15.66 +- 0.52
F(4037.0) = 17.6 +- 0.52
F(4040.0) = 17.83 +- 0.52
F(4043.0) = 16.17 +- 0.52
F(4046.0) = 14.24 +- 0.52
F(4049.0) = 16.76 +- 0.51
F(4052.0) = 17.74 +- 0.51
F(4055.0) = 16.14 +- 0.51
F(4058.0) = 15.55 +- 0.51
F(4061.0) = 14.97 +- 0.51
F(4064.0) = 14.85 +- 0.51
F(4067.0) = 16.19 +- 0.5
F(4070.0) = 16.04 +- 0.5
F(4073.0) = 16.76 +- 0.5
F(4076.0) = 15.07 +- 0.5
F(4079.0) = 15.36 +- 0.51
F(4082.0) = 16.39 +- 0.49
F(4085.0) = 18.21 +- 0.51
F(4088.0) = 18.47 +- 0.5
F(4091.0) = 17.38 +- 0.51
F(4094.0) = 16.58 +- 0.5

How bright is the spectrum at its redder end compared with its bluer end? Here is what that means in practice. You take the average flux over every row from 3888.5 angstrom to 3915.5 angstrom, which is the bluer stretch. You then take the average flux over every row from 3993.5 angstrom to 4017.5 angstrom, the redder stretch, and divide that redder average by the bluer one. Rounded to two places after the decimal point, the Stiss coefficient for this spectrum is 1.46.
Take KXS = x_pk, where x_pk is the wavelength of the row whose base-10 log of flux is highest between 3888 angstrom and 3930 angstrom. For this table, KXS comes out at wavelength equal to 3914.0 angstrom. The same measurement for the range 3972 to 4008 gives 4001.0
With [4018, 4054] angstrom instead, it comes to 4022.0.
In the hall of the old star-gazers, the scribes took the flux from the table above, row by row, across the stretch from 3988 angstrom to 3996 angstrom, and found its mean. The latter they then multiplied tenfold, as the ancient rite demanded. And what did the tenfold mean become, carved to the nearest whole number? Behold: 156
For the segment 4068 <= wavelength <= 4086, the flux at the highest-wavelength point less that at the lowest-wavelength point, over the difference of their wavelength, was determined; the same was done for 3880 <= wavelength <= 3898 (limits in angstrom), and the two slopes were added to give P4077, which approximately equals 0.28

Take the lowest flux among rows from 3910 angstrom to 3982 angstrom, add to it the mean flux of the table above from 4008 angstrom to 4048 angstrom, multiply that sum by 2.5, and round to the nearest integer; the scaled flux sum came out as 52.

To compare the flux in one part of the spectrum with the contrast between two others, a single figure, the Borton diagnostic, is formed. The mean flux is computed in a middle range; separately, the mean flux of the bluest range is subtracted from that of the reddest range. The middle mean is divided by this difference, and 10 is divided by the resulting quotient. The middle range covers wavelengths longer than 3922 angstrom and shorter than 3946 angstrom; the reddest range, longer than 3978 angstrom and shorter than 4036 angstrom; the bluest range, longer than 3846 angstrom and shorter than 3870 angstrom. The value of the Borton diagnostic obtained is 9.0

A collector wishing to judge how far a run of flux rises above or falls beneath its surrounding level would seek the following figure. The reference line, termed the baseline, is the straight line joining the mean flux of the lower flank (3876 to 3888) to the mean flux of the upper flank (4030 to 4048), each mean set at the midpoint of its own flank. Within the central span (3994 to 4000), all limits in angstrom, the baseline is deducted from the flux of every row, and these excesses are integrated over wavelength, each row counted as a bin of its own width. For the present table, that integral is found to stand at 12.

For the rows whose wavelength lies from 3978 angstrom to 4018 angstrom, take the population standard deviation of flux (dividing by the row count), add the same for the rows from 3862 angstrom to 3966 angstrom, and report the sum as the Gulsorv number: 3.2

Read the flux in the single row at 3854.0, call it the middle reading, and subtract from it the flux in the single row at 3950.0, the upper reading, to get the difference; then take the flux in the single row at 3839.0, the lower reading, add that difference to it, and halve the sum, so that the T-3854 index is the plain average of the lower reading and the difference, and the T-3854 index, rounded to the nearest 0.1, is 1.3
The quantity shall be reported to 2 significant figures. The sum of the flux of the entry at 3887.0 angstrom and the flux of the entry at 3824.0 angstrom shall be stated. 16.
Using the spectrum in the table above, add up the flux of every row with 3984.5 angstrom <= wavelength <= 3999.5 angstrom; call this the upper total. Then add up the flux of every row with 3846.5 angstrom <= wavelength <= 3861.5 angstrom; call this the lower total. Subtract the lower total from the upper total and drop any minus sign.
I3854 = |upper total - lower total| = 32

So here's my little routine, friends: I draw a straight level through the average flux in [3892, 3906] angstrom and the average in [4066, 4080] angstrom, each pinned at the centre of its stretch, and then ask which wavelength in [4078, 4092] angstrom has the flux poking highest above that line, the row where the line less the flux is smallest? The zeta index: 4088.0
